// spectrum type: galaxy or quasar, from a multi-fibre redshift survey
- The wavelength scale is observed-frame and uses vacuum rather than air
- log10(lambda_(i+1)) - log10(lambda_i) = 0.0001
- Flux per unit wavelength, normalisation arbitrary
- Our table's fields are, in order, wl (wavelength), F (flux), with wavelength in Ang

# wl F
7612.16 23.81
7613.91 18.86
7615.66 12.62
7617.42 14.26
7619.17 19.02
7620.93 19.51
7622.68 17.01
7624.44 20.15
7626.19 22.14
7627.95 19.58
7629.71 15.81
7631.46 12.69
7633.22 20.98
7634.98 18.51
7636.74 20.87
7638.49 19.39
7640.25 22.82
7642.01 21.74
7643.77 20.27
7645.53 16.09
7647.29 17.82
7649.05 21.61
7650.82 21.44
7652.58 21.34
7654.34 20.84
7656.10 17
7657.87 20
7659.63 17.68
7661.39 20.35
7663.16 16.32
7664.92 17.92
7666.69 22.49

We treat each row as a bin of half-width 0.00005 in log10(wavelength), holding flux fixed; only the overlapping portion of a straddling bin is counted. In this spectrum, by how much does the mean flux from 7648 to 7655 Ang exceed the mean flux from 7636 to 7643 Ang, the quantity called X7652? 0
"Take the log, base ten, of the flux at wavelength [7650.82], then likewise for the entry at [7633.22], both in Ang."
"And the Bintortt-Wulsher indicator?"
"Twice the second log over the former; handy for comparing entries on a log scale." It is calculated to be 1.99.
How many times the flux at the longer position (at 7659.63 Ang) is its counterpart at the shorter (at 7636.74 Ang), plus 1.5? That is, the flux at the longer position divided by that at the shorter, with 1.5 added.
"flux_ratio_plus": 2.35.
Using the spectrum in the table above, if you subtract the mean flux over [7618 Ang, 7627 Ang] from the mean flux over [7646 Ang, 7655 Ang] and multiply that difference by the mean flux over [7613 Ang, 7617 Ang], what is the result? 16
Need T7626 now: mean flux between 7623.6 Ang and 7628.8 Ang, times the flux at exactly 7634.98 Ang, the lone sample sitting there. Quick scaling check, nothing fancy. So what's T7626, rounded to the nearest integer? 382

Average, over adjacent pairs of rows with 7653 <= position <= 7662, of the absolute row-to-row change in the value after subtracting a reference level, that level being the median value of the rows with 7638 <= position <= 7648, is 3.0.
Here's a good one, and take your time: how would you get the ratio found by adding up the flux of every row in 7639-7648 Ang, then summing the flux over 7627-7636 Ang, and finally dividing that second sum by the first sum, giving 0.89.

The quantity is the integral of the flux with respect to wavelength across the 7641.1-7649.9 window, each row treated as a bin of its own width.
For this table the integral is 172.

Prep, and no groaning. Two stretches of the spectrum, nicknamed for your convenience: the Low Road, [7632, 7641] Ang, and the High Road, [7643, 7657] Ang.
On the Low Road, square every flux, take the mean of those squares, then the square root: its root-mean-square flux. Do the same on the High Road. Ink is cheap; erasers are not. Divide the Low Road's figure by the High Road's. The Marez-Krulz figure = 1.05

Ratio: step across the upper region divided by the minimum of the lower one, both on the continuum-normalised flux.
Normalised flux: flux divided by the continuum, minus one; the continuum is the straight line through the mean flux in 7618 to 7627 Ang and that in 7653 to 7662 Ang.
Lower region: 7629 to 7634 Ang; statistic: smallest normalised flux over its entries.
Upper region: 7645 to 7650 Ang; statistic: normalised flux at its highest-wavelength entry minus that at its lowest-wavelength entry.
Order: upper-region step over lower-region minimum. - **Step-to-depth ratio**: -0.8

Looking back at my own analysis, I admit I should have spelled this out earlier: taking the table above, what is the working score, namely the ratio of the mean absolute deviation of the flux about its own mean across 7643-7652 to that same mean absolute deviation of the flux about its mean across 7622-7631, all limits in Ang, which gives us 1.0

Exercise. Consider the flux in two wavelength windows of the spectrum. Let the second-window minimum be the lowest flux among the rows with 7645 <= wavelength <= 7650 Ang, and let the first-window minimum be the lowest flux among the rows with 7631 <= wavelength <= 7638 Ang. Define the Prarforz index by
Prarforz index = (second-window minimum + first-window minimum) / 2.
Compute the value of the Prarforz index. 14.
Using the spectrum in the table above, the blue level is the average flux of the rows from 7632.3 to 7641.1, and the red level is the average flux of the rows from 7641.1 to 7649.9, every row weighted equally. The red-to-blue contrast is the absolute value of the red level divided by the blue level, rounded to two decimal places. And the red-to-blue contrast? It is 0.95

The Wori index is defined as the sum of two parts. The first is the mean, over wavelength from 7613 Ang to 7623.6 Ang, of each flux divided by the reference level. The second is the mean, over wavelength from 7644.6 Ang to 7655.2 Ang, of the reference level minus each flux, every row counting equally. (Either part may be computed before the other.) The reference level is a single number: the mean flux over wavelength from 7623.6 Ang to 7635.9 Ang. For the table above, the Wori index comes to -0.4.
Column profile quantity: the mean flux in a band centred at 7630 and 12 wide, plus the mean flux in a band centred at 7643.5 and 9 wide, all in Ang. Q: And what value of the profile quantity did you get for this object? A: 38.3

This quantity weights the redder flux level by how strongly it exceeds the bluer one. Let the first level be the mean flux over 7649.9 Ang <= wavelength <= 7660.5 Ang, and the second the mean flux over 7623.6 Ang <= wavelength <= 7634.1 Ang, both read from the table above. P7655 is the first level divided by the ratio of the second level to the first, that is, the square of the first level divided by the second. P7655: 20.9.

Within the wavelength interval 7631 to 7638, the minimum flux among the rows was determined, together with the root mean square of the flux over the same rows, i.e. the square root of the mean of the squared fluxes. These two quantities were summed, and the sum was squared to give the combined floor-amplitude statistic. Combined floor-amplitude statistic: 977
